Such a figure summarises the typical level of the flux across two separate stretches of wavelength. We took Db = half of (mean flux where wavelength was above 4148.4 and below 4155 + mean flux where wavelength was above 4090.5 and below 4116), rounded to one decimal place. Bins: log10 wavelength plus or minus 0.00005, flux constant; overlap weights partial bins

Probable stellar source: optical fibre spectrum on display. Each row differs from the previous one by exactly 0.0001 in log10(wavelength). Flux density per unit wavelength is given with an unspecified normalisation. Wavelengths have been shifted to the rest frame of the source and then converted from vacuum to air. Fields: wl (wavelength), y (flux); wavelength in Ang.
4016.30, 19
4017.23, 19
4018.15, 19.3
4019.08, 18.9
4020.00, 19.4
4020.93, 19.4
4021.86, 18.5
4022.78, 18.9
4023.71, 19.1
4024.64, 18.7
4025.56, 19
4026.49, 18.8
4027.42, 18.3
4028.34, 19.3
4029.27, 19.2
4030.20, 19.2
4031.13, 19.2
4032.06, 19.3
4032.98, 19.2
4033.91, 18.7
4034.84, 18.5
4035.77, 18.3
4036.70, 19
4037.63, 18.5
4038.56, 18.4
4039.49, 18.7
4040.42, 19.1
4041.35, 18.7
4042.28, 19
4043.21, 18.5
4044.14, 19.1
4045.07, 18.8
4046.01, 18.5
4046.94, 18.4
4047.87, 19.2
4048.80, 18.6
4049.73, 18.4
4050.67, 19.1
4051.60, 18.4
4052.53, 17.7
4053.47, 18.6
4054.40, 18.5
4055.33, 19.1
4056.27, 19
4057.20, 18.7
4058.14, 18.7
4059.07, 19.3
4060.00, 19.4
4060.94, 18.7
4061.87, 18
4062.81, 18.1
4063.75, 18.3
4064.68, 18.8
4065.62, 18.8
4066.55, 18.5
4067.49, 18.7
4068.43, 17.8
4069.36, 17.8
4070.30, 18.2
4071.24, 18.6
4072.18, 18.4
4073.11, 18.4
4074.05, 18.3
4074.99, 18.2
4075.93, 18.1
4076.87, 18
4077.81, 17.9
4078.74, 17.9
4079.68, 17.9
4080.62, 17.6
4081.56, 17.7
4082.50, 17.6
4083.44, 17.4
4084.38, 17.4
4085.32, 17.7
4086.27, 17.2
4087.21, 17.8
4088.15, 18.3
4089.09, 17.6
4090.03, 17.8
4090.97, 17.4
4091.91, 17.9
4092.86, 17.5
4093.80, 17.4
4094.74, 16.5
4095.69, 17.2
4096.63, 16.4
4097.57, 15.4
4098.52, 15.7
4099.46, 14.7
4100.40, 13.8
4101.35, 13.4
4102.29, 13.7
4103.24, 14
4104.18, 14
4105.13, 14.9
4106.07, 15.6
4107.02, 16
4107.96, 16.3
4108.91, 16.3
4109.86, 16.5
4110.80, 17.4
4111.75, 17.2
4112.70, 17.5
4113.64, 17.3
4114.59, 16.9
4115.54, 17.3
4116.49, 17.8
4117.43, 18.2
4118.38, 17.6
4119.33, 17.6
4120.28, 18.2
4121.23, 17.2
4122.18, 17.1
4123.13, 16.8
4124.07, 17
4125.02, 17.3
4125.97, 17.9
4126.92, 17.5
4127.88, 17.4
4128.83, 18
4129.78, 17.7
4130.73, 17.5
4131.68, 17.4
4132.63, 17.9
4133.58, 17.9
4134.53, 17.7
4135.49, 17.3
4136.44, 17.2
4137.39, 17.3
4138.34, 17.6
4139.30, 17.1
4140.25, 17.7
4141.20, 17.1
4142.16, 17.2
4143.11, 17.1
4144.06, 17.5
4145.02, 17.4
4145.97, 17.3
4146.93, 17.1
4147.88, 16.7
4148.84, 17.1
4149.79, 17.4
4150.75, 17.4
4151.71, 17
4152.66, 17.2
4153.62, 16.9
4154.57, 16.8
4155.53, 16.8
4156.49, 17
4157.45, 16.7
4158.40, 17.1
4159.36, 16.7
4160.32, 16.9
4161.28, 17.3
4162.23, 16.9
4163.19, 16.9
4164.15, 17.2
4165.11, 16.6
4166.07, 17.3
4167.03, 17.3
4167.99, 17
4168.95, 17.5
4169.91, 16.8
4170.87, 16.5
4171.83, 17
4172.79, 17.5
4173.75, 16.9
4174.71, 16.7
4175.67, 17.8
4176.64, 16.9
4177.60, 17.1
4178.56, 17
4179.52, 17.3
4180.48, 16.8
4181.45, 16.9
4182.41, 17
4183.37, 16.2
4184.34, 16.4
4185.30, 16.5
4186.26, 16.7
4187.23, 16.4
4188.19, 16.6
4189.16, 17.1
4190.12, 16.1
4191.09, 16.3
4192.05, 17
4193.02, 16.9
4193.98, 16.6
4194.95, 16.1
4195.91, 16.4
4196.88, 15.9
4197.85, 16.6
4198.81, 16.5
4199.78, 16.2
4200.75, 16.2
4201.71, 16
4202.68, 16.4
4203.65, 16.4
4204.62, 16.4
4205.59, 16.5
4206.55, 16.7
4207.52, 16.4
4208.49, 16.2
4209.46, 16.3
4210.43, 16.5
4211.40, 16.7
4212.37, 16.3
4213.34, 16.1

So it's 16.6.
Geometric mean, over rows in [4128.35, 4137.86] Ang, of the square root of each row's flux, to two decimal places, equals 4.19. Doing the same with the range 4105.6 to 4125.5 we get 4.13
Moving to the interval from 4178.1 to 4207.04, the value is 4.07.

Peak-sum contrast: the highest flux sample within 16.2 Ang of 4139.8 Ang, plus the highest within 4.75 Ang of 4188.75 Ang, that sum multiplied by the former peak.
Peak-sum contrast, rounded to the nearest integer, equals 632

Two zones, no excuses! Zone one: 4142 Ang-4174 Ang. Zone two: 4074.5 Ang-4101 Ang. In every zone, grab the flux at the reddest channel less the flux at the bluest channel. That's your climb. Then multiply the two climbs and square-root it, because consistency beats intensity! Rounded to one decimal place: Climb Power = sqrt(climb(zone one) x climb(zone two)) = 1.1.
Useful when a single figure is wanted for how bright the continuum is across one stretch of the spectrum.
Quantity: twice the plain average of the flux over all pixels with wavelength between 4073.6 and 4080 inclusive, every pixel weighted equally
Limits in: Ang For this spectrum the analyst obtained 36.1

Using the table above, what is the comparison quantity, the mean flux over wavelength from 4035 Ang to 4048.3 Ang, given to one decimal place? 18.7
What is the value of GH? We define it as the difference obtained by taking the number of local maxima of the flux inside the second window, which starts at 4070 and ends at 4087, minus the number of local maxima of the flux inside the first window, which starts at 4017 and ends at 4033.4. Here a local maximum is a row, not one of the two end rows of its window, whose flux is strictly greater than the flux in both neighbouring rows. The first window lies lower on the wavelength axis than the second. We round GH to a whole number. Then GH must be -2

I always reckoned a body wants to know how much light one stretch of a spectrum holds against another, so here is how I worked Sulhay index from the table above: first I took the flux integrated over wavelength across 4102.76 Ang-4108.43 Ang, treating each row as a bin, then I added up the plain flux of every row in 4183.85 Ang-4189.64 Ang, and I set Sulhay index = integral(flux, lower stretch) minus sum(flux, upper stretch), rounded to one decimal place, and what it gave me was -13.9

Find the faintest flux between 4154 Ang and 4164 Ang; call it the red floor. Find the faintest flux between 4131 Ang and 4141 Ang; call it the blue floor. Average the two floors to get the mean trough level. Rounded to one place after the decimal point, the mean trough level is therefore 16.9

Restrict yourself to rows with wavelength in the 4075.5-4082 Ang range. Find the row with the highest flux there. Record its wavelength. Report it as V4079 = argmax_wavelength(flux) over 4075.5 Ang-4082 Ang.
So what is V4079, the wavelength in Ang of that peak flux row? 4075.93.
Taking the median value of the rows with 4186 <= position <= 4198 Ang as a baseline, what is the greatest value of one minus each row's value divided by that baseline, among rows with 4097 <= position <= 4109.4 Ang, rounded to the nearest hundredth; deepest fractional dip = 0.19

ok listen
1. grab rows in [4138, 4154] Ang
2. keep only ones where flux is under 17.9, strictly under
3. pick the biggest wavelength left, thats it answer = 4153.62 Ang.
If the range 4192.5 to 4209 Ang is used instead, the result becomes 4208.49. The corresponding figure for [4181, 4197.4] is 4196.88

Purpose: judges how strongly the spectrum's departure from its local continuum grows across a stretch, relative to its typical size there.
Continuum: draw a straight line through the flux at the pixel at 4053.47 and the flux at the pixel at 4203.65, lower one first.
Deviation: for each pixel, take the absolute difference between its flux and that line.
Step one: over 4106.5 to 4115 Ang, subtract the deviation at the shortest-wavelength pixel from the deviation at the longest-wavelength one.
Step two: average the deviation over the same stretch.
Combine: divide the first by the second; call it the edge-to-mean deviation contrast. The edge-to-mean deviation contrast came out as -1.1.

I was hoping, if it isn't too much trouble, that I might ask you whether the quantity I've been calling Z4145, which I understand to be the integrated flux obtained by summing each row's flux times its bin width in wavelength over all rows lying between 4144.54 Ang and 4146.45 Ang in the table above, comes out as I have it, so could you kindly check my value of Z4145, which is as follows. 33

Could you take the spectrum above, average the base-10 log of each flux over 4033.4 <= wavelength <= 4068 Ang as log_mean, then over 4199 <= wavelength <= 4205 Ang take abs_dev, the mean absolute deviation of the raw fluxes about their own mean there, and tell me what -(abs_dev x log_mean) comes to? -0.17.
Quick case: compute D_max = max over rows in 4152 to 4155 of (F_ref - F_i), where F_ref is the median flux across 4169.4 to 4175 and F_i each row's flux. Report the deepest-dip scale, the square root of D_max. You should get 0.22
